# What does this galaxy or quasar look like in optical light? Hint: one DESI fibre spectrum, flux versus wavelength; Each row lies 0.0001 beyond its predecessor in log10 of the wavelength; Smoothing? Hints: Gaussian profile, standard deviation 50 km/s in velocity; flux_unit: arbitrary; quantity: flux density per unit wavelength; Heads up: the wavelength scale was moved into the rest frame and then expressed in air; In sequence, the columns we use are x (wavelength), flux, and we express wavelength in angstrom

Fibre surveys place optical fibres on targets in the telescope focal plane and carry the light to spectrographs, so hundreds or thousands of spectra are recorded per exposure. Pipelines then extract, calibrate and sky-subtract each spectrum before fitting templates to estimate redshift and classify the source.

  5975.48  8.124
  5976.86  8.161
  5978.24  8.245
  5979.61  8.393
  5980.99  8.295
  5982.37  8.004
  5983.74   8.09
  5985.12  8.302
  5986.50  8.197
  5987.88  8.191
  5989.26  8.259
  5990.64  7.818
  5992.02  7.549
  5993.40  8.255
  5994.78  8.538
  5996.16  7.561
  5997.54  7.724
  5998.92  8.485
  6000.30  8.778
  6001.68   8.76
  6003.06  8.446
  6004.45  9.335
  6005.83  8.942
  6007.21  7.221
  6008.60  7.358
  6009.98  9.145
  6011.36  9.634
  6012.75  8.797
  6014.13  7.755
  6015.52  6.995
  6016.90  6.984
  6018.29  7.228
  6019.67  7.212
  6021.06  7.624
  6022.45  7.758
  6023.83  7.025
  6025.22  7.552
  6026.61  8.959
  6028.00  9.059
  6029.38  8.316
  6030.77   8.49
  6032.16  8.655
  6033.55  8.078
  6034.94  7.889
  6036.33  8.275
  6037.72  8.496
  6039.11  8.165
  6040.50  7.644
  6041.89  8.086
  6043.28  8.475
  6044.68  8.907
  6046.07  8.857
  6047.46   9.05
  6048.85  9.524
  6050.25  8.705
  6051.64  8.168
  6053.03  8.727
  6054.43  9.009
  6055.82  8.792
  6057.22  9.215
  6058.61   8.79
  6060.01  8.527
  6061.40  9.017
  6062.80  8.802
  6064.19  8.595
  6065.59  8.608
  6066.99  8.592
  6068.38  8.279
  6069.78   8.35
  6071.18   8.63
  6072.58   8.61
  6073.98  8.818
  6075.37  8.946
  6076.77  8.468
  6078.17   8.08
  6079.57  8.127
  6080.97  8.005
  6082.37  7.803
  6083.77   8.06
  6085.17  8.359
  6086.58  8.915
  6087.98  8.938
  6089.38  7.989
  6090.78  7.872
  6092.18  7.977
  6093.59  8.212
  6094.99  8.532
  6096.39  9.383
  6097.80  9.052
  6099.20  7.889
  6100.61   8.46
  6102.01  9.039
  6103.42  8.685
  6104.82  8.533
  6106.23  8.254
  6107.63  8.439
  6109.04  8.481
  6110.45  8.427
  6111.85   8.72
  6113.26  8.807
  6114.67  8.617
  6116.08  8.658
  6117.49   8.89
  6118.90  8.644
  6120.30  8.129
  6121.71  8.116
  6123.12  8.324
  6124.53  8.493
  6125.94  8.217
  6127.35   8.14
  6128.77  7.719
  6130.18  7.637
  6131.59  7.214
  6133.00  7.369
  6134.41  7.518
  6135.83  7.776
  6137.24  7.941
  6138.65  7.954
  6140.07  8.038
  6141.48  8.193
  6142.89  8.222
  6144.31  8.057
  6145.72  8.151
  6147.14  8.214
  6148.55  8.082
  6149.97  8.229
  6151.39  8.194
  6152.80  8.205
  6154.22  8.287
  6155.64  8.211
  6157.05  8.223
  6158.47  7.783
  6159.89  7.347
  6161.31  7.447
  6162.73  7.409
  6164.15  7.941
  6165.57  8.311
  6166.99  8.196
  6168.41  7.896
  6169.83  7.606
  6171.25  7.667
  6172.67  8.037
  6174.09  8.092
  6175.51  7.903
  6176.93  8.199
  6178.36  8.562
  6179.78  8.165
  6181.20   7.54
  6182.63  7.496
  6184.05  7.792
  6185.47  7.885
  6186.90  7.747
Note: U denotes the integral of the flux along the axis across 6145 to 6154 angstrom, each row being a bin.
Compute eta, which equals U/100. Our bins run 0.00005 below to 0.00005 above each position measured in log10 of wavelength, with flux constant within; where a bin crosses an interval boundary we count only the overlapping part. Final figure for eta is 0.74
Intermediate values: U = 74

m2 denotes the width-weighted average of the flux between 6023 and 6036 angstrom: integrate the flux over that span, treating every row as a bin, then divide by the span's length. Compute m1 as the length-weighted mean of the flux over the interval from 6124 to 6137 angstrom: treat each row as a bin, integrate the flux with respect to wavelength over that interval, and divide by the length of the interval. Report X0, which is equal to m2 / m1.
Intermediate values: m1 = 7.78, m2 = 8.2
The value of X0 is 1.06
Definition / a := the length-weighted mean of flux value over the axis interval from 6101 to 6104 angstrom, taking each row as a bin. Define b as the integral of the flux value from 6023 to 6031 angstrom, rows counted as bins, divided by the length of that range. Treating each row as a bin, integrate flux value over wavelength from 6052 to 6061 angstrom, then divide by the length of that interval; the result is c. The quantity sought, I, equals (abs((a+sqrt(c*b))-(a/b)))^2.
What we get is 265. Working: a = 8.83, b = 8.2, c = 8.8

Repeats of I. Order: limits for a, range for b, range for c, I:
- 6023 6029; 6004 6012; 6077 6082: 242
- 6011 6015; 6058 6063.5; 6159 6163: 245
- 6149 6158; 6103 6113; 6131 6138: 233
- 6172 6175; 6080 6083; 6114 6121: 234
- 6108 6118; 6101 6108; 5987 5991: 256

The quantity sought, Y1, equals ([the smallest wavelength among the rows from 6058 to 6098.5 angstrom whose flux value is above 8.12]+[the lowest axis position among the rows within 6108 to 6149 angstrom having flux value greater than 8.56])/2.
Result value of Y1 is 6085.2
